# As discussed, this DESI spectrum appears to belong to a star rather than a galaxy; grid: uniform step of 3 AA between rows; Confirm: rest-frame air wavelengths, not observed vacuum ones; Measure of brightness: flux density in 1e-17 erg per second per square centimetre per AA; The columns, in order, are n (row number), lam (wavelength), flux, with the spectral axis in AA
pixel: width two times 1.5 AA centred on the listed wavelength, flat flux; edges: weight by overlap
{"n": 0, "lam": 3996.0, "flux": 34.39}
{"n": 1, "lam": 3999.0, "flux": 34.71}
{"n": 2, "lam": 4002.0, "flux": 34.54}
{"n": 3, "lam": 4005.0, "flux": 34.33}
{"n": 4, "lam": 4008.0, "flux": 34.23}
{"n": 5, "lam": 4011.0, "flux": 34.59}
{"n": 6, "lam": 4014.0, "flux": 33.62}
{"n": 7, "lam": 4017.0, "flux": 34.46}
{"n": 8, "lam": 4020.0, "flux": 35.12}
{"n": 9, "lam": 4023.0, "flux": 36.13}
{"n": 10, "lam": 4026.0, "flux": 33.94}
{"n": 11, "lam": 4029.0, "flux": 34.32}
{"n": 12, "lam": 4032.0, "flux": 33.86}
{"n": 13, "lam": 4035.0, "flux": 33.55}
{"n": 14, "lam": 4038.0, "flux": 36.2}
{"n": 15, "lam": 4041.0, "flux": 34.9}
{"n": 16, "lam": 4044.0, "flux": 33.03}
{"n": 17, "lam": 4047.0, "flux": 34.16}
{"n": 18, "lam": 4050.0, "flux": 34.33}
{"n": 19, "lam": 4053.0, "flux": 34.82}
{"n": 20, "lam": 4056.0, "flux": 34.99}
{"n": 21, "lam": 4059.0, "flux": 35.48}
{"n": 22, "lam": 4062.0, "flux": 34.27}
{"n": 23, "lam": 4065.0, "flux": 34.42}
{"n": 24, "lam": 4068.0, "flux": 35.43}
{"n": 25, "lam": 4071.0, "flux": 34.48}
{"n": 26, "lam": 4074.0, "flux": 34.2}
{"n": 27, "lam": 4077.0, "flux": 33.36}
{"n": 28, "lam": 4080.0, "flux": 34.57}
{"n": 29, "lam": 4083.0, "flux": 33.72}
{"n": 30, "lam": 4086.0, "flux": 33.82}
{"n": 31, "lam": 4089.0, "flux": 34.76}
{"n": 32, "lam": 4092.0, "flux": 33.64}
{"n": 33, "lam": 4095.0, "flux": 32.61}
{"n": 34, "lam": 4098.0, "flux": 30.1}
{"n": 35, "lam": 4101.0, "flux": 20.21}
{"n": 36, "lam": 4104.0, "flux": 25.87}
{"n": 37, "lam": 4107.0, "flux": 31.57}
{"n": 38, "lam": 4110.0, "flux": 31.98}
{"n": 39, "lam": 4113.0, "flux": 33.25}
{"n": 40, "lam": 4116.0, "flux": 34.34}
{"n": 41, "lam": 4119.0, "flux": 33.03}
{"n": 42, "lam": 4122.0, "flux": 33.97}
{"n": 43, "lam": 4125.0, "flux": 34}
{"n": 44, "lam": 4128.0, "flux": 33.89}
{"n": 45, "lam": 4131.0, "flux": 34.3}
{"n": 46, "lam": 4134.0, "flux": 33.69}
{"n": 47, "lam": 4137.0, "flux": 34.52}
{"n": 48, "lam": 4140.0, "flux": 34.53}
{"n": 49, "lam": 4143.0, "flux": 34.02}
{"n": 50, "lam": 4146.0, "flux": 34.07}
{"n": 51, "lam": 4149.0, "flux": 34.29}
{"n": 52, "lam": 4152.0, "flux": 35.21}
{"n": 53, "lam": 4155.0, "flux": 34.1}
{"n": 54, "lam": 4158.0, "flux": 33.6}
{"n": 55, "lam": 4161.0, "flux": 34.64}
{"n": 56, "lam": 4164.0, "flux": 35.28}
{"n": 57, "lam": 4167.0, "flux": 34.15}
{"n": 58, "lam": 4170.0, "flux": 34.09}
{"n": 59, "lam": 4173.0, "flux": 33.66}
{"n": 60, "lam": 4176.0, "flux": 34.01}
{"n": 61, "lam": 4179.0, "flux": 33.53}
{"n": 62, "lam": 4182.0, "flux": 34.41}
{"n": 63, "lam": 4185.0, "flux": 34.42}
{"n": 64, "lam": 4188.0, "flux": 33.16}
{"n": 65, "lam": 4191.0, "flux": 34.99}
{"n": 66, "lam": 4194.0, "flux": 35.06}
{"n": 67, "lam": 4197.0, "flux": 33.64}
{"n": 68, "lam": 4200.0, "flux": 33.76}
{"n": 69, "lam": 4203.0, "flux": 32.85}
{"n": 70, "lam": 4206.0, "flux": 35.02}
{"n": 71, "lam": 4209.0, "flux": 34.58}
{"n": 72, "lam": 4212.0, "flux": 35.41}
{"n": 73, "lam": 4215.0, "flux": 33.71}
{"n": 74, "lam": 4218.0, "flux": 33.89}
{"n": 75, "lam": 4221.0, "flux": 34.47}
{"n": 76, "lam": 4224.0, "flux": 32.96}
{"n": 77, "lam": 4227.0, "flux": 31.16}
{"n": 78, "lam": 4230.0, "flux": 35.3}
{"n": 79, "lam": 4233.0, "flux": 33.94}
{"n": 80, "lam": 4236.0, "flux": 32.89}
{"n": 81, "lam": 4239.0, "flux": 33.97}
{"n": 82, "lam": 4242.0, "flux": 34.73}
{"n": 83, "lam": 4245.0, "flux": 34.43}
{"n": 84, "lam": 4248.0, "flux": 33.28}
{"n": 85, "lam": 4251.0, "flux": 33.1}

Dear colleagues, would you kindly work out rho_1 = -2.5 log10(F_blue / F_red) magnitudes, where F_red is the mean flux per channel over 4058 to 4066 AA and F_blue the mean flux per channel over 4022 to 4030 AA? -0.002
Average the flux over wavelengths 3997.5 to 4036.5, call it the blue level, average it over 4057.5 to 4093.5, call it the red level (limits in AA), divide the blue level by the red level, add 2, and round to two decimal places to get 3.00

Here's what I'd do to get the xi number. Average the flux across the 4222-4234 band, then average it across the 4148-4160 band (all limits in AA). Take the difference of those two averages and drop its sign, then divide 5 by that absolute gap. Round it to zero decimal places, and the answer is 5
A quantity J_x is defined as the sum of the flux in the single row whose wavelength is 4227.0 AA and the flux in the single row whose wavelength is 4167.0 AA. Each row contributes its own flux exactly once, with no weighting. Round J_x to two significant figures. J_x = 65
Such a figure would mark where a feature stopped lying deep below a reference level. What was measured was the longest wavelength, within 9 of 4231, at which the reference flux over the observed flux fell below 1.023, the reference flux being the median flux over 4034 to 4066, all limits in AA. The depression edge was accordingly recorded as 4239.0 AA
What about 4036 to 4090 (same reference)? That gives 4089.0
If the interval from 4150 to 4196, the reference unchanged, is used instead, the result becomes 4194.0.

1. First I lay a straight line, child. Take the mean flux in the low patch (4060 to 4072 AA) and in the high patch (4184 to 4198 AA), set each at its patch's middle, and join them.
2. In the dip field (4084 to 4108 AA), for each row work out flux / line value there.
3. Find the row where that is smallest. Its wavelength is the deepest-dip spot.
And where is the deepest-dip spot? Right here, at 4101.0 AA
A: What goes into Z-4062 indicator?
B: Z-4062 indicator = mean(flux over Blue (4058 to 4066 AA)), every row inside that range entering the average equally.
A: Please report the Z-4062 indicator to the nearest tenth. 34.7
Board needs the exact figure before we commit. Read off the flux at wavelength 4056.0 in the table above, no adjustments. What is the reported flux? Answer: 34.99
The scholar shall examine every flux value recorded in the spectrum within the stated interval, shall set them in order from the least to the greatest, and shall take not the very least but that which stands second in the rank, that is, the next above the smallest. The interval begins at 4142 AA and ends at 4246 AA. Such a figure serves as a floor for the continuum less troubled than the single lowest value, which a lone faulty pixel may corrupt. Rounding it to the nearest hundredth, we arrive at 32.85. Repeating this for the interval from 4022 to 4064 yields 33.55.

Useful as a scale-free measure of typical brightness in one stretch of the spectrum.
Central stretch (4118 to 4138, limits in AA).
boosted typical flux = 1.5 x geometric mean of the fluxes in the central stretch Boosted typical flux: 50.9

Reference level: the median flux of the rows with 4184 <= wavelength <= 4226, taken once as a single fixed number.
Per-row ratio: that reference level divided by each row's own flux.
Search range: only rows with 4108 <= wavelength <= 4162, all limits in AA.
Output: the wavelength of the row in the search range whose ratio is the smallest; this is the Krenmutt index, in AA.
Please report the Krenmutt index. 4152.0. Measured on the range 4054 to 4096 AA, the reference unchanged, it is 4059.0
